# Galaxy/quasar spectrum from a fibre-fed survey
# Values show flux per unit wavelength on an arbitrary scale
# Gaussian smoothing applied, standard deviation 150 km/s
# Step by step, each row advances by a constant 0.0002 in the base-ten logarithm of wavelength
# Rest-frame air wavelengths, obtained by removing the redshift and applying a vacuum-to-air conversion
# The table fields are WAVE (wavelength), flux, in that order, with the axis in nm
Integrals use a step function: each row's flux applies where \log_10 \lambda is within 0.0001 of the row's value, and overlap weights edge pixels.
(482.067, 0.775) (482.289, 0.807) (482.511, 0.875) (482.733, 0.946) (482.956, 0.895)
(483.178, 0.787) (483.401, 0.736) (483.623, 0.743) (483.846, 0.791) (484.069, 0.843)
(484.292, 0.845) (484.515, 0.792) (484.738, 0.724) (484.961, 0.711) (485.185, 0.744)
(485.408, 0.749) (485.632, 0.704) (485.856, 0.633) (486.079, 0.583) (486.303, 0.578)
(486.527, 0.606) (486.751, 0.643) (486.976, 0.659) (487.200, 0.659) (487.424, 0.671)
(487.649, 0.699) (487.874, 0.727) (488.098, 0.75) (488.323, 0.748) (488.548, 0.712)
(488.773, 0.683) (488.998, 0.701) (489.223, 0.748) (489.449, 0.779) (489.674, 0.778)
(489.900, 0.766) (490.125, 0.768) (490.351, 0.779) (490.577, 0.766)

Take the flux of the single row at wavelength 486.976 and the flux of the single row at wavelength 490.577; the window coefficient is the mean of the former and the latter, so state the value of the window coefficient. 0.71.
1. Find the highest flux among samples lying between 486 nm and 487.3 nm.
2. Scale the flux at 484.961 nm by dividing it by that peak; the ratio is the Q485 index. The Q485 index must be 1.08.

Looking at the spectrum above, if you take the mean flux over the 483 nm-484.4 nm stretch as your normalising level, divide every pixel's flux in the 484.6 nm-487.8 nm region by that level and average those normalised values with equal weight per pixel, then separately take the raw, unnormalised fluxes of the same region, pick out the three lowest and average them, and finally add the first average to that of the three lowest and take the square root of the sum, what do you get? 1.20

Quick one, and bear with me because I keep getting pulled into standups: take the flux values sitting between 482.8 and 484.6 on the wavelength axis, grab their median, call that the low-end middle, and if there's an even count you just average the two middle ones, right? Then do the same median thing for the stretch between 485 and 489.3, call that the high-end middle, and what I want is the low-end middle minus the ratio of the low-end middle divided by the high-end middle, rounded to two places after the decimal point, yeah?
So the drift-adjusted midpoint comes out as -0.34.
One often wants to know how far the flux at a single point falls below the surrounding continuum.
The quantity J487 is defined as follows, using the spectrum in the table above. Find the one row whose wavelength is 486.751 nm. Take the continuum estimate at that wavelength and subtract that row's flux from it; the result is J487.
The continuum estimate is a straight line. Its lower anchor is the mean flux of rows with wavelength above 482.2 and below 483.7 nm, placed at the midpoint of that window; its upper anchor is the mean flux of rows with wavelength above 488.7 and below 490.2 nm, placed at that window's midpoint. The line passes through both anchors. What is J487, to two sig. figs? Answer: 0.14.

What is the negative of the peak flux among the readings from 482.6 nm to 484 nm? -0.95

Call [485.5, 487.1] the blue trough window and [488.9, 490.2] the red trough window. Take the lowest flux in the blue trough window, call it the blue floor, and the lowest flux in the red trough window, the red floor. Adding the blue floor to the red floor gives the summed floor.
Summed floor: 1.28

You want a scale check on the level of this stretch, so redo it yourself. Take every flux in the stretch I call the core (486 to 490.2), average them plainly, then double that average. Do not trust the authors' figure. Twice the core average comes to 1.40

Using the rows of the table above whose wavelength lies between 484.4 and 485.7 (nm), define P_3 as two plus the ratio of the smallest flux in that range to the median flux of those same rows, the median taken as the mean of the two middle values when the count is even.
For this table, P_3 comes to 2.96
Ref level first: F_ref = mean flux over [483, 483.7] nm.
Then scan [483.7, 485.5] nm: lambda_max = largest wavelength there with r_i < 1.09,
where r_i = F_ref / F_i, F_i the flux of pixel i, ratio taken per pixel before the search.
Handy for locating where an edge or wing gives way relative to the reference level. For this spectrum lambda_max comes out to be 485.408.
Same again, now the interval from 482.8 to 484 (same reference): 483.846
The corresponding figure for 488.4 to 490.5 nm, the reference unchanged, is 490.351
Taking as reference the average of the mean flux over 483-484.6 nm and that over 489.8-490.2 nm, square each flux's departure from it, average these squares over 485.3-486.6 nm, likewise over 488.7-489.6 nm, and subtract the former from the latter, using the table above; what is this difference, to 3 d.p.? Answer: -0.019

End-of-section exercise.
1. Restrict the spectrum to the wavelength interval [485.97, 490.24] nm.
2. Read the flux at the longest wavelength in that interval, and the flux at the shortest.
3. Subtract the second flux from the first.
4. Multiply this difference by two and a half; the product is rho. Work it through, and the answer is 0.46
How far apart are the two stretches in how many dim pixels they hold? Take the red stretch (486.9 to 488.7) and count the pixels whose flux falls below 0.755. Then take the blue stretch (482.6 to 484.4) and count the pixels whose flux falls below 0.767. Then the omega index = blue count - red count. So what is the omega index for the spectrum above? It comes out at -6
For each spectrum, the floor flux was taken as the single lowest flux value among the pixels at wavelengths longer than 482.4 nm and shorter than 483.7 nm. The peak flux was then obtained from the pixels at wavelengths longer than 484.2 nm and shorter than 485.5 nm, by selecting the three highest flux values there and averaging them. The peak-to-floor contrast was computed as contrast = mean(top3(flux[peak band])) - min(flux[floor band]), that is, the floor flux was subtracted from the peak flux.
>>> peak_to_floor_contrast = 0.059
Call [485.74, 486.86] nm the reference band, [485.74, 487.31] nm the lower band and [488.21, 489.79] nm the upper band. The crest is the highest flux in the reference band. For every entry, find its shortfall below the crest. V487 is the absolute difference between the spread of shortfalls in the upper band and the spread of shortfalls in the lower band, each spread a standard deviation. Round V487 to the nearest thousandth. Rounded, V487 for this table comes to 0.003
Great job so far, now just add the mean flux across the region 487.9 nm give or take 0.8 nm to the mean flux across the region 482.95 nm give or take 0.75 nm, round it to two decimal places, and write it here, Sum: 1.54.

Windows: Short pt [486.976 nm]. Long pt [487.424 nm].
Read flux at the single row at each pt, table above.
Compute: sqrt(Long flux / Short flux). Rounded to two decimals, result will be 1.01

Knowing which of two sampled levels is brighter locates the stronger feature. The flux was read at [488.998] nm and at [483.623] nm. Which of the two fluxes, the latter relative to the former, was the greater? 0.74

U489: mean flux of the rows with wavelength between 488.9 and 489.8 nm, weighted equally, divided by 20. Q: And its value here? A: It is 0.0376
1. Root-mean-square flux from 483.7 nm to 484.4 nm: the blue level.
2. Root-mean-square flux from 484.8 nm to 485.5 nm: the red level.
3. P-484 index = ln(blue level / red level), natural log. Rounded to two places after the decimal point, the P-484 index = 0.12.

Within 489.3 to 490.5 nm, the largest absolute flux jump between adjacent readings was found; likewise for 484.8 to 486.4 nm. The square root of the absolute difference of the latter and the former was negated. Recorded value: -0.243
